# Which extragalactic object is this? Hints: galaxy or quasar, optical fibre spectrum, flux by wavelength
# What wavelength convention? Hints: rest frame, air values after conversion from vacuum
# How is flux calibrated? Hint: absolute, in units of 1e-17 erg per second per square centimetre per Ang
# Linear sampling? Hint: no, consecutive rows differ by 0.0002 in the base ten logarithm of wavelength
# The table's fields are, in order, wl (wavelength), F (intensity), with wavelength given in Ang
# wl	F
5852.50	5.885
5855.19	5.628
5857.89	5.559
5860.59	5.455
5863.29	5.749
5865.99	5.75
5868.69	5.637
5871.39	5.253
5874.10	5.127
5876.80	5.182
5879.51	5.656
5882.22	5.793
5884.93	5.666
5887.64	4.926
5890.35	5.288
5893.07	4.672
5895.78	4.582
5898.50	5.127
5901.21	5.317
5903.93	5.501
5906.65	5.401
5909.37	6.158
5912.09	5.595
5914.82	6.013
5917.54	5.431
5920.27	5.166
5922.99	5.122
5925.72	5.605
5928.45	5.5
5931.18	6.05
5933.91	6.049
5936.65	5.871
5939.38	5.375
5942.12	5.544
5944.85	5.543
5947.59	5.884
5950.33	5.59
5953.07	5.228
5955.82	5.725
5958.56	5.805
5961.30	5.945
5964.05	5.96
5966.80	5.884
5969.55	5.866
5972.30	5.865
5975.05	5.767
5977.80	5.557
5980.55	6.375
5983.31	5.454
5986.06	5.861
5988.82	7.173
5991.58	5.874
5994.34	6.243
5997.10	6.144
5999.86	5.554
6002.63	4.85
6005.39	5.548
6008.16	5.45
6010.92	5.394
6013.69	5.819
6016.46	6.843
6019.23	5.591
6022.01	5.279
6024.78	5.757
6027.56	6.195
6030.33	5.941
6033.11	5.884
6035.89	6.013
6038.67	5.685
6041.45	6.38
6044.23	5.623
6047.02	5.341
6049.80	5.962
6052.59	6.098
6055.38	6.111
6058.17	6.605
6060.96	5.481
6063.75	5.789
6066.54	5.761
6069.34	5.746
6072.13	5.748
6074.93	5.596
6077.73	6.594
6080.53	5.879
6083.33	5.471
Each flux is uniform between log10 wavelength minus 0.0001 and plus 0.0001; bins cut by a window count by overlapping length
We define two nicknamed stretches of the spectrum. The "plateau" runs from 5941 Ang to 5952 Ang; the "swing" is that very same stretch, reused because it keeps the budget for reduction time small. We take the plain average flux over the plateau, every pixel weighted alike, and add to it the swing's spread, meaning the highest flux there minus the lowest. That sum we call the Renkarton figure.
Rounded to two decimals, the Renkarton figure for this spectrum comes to 5.98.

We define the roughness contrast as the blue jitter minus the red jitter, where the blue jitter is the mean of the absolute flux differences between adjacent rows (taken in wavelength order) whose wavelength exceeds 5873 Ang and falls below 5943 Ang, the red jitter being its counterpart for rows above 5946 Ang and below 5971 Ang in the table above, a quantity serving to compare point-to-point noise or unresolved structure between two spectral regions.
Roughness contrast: 0.14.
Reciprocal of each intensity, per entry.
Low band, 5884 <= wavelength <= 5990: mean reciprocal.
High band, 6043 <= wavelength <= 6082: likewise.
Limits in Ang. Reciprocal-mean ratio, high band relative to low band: 0.95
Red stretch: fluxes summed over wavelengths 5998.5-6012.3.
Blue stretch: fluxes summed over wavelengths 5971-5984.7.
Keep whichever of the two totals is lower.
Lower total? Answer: 26.8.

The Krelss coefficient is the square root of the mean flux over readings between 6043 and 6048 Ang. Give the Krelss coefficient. 2.34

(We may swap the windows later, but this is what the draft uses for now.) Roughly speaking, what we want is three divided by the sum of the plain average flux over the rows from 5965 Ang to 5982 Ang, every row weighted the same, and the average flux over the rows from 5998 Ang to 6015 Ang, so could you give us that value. 0.265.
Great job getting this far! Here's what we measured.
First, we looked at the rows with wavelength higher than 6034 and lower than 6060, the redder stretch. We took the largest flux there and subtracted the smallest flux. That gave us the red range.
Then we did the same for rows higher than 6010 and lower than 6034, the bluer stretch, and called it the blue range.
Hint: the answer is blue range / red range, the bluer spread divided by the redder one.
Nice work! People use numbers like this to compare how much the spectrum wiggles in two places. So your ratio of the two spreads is 1.2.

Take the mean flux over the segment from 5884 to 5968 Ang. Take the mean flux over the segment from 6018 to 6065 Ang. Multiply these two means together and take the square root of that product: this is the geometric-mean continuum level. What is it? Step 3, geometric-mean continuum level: 5.70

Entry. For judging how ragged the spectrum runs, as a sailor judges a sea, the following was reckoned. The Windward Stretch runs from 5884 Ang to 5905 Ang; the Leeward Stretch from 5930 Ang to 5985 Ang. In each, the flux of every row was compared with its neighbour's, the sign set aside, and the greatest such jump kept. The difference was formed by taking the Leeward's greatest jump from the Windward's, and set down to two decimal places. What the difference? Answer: -0.18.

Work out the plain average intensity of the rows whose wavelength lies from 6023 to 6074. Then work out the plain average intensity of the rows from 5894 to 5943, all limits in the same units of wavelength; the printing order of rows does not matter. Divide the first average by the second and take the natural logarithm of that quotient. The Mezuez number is 0.065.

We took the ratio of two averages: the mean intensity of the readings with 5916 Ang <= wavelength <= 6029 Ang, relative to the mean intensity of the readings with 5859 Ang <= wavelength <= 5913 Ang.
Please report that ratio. 1.07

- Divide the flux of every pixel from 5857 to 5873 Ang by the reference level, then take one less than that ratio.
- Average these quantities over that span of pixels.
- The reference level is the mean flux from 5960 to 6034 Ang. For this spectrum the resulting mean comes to -0.05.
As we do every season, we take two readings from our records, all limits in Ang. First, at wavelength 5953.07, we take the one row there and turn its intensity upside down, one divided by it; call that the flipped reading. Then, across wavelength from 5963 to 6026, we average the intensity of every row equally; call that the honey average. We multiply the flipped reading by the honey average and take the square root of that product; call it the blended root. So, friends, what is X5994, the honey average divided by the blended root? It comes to 5.52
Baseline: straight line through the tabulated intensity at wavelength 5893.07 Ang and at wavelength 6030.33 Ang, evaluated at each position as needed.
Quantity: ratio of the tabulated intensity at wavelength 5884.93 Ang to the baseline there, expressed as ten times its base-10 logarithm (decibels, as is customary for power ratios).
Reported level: 0.9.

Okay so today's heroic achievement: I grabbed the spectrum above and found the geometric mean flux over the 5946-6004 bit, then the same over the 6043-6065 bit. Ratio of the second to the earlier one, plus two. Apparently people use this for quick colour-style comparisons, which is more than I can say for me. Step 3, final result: 3.007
